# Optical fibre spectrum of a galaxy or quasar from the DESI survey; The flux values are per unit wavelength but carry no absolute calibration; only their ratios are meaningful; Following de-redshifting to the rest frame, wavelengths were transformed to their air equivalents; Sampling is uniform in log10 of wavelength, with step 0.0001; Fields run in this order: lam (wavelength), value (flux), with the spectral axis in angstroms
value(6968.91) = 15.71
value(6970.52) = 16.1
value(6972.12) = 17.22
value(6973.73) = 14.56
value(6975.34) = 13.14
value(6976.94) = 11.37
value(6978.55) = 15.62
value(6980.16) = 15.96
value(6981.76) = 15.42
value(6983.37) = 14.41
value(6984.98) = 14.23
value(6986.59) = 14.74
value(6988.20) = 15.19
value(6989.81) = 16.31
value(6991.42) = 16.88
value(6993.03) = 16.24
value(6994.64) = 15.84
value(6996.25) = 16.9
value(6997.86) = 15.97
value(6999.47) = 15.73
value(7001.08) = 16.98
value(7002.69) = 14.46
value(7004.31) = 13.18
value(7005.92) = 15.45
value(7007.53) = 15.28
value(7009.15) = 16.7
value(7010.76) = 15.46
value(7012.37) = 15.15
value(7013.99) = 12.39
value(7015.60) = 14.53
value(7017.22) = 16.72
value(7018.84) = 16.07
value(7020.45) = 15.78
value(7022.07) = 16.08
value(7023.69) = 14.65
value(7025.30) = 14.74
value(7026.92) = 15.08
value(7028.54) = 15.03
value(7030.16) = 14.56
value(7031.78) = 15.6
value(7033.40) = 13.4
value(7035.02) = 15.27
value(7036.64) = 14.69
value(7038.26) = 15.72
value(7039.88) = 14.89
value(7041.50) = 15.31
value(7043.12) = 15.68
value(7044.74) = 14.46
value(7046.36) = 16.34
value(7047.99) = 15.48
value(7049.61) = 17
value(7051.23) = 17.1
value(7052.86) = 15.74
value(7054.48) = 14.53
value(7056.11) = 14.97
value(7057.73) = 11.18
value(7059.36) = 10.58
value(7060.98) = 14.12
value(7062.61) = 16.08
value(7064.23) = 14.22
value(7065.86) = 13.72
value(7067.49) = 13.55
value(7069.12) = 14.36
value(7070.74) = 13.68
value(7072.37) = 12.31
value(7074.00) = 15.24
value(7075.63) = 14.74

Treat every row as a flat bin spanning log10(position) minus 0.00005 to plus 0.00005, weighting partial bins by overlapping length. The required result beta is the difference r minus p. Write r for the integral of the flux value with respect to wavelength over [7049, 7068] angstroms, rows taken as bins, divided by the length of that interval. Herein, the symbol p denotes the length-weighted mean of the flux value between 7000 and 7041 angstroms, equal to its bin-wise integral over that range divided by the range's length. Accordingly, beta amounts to -0.7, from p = 15.1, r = 14.4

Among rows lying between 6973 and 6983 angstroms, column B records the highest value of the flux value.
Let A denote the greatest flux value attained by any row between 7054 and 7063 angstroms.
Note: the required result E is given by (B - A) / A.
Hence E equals -0.01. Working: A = 16.08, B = 15.96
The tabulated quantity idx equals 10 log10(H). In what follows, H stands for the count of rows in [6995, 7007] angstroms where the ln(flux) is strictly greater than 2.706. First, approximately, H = 5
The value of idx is 7.0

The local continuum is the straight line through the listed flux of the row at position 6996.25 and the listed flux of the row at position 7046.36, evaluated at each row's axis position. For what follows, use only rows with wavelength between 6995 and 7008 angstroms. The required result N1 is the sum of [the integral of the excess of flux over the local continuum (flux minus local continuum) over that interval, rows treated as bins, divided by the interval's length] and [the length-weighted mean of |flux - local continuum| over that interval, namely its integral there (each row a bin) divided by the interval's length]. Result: 0.033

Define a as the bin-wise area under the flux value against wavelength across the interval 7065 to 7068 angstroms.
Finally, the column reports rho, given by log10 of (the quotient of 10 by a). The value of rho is -0.611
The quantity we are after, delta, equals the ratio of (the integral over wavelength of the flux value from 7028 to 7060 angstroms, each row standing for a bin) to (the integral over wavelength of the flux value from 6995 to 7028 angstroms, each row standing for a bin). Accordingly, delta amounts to 0.94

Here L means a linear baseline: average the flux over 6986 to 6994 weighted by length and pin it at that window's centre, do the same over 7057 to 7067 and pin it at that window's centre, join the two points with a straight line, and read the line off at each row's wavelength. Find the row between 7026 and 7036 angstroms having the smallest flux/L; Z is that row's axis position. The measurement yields 7033.40 angstroms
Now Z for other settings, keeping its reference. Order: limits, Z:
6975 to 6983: 6976.94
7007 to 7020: 7013.99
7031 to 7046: 7033.40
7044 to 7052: 7044.74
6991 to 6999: 6994.64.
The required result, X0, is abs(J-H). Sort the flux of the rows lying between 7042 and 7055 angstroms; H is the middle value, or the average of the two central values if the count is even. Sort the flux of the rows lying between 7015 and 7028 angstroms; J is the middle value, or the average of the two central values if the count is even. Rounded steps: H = 15.7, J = 15.4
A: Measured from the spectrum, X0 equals 0.3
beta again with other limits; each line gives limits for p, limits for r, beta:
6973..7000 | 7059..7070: -1.3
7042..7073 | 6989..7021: 1.1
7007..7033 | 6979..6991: 0.0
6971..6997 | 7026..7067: -0.4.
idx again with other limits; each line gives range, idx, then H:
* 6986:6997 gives 7.8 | 6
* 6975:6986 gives 4.8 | 3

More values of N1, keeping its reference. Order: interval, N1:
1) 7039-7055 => 0.307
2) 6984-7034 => 0.012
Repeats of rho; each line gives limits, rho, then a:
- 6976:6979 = -0.599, 39.7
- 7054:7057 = -0.644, 44.0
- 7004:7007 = -0.642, 43.9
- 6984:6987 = -0.636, 43.3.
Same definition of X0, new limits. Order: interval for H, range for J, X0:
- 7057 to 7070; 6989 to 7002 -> 2.4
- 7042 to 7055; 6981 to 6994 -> 0.4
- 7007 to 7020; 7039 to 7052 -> 0.2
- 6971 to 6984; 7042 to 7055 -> 0.7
